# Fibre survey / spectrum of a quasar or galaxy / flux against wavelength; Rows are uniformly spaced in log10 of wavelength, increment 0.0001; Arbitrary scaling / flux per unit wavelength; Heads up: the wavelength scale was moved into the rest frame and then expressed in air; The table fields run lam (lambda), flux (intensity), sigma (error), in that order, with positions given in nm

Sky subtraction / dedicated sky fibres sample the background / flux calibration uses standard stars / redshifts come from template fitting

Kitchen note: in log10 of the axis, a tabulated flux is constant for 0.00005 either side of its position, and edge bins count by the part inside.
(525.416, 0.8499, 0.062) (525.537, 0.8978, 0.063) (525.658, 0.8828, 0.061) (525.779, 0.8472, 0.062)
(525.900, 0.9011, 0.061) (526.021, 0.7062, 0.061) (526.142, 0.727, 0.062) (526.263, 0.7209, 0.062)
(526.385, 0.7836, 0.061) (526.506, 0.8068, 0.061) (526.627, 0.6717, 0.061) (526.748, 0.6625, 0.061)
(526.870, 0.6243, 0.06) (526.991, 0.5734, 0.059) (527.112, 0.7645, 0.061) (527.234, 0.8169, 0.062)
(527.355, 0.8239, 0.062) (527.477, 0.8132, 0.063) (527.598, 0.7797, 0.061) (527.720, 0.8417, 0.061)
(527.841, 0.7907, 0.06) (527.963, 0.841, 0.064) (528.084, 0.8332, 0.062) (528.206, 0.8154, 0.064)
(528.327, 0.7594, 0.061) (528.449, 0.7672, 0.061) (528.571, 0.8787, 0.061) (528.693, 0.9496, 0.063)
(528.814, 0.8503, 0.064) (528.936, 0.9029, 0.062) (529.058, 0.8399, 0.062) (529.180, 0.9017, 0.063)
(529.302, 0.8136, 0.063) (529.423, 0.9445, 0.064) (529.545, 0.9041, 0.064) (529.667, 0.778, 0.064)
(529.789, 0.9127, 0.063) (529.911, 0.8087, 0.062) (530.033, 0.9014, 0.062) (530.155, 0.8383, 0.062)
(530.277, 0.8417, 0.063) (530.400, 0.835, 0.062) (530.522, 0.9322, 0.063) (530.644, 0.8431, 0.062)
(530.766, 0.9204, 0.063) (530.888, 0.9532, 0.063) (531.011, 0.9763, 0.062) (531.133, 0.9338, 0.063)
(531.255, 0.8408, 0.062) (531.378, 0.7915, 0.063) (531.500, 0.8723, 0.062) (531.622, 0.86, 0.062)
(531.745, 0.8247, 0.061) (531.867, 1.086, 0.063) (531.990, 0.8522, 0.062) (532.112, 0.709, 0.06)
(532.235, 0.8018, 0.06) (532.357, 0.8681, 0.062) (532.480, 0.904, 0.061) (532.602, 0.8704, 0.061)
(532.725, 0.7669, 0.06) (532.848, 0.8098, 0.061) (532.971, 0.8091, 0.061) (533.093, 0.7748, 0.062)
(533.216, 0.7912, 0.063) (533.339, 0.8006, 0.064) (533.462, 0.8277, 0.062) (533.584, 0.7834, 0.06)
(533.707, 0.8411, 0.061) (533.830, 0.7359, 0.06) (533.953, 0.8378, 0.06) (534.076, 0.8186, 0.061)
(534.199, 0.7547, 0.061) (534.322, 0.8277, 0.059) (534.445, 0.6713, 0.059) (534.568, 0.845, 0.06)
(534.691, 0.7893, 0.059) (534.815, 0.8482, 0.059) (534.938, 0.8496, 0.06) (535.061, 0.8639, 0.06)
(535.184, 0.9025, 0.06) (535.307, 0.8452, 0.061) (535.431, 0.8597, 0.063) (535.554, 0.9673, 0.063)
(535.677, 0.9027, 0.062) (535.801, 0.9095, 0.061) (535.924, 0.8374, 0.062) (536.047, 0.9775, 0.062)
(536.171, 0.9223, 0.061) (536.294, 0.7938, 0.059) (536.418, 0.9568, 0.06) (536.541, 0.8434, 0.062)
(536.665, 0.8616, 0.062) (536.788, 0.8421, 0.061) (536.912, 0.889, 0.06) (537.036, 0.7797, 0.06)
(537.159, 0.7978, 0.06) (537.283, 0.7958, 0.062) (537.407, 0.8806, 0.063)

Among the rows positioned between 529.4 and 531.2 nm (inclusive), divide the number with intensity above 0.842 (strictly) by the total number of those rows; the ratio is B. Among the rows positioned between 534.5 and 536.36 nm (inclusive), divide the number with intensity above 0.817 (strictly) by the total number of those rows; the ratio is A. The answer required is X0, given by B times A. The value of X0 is 0.58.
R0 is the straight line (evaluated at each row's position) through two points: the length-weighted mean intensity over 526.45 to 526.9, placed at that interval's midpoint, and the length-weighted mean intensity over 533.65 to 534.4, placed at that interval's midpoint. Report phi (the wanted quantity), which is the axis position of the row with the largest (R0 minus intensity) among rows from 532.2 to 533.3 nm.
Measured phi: 532.725 nm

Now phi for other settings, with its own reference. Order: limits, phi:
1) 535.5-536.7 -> 536.294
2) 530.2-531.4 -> 531.378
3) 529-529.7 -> 529.667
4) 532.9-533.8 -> 533.093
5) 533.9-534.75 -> 534.445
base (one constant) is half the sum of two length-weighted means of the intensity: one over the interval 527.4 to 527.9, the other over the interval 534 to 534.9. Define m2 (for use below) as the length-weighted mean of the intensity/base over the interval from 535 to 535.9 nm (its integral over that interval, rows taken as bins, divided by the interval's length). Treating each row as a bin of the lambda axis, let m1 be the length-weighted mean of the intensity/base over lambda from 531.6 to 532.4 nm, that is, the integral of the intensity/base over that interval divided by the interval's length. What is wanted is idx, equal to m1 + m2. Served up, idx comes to 2.18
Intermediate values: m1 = 1.07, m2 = 1.112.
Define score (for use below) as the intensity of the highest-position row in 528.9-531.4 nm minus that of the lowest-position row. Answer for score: -0.11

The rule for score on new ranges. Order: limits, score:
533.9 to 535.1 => 0.03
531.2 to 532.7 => 0.03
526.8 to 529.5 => 0.32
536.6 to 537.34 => -0.07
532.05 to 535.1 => 0.15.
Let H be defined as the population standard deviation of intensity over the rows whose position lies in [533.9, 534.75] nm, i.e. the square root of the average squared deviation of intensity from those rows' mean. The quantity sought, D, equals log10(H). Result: -1.24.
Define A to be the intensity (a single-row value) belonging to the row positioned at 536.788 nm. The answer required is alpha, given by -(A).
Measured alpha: -0.84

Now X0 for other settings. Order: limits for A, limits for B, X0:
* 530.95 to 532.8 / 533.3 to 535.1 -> 0.20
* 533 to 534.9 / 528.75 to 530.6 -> 0.25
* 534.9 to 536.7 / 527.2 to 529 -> 0.25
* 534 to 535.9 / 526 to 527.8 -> 0.00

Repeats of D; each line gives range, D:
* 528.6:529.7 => -1.26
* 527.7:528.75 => -1.26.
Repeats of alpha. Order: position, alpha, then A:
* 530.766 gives -0.92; 0.9204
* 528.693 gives -0.95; 0.9496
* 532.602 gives -0.87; 0.8704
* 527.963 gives -0.84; 0.841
